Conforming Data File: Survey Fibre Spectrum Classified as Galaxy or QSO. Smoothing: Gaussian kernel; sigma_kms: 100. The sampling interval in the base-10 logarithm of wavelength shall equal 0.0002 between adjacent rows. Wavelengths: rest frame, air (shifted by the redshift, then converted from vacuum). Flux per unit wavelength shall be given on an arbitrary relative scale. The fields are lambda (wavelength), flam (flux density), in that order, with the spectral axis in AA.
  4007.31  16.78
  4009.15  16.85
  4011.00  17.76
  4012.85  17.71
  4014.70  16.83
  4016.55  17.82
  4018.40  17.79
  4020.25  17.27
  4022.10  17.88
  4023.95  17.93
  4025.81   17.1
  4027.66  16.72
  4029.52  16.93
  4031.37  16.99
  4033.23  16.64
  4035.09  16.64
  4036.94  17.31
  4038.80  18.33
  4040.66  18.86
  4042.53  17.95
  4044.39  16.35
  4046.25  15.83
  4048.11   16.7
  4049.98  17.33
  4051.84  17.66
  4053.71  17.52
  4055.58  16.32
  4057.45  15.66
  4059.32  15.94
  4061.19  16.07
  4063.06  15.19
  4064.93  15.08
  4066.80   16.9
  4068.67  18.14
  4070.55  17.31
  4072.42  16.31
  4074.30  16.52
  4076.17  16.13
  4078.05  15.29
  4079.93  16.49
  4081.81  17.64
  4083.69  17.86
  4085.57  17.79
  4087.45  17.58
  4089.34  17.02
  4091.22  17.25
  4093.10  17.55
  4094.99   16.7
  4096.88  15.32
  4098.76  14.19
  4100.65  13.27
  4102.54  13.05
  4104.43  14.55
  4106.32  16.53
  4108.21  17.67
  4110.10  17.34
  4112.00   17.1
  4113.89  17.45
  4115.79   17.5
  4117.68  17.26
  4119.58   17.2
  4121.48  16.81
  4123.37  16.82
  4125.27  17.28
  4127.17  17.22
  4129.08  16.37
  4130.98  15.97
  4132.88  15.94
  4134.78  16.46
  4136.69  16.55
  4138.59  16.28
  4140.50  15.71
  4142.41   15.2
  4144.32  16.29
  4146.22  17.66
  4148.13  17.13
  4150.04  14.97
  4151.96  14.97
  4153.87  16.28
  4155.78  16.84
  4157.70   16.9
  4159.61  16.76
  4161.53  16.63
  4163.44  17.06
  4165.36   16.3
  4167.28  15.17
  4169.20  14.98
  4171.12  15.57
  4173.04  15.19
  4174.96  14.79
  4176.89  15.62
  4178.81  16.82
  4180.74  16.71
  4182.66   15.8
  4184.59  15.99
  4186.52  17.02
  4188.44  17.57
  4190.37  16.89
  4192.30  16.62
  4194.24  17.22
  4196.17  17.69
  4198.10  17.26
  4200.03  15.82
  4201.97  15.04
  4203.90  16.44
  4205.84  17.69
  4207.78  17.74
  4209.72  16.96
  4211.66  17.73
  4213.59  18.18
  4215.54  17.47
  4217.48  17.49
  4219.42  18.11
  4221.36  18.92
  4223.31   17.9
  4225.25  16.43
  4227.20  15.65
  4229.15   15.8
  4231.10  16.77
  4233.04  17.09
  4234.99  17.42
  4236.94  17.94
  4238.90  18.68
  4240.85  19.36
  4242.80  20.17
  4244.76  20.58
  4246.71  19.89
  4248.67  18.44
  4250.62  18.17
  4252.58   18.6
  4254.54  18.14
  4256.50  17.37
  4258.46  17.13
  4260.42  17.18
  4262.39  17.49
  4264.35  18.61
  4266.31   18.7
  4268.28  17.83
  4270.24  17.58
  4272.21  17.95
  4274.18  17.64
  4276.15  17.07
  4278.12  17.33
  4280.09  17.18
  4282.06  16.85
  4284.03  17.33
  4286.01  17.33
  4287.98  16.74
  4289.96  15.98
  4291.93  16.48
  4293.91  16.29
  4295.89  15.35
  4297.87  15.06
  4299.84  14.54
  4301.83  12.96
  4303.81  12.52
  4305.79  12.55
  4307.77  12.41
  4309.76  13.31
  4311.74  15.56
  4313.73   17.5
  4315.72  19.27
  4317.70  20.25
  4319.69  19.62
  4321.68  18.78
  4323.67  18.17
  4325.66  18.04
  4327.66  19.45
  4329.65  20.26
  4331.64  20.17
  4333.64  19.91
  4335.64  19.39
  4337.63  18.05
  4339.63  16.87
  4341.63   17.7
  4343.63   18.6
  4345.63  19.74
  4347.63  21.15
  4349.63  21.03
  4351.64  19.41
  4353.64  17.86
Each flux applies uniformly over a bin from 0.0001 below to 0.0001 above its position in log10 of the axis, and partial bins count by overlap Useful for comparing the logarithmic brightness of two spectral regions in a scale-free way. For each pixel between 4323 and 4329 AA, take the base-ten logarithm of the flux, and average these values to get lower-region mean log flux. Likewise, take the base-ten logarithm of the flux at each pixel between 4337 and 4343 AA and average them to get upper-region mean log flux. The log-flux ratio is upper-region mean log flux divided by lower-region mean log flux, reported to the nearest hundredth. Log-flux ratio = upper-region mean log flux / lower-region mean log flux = 0.98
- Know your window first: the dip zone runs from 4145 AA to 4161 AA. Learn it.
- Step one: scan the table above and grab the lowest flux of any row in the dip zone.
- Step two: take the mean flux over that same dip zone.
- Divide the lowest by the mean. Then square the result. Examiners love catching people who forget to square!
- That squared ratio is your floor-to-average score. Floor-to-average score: 0.829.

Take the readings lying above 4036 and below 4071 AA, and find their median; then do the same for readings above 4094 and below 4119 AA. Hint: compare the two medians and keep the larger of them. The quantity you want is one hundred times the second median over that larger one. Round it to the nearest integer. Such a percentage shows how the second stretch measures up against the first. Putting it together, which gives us 99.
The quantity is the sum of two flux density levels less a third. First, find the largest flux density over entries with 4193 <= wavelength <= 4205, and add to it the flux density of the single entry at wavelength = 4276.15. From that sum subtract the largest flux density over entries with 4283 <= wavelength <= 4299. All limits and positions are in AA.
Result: 17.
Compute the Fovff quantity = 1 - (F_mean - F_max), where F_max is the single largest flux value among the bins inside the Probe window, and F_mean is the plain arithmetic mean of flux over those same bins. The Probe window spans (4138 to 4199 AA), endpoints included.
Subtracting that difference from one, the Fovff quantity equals 2.4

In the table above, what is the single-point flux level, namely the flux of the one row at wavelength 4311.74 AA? 15.56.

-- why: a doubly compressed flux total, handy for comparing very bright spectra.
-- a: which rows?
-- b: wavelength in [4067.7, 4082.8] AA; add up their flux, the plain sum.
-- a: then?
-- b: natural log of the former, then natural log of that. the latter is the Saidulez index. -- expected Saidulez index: 1.59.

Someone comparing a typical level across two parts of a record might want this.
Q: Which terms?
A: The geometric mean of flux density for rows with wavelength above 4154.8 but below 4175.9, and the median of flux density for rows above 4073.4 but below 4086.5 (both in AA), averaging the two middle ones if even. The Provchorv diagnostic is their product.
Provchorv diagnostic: 264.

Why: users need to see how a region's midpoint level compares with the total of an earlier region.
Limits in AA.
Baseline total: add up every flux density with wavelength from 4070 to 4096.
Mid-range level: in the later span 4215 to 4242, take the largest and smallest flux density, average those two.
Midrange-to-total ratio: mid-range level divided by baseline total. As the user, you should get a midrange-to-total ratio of 0.074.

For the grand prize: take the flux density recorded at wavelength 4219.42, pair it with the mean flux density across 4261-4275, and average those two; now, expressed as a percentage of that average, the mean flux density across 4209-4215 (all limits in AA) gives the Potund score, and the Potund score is 98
